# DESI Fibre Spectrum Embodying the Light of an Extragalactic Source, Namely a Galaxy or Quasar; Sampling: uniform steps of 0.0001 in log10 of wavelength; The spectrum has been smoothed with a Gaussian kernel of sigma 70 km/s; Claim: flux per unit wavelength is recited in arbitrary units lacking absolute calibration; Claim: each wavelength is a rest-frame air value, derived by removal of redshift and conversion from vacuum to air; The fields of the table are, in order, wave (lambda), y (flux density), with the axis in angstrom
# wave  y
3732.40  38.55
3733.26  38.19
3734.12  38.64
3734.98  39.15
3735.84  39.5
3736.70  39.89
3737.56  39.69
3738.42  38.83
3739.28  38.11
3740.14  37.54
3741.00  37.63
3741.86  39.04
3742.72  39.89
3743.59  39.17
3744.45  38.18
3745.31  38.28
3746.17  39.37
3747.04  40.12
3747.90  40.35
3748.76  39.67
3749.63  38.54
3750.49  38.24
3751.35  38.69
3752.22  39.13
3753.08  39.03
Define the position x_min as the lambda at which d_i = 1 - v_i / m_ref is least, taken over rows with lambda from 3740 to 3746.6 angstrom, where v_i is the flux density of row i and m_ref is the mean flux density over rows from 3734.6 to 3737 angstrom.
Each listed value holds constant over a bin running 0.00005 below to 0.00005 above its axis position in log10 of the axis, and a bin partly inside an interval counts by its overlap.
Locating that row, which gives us 3742.72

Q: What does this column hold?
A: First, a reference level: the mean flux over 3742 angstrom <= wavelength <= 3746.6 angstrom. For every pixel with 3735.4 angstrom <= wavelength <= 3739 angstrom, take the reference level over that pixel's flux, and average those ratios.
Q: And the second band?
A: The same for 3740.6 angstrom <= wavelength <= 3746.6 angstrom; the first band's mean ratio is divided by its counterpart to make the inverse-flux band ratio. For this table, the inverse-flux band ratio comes 0.98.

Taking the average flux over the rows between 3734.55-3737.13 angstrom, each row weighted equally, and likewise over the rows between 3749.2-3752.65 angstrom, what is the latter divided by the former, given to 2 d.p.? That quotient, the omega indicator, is 0.98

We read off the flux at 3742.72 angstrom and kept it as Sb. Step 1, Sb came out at 39.89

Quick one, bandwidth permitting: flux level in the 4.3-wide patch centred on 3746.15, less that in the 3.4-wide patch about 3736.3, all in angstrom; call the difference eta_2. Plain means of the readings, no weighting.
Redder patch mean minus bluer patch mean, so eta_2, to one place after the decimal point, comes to -0.3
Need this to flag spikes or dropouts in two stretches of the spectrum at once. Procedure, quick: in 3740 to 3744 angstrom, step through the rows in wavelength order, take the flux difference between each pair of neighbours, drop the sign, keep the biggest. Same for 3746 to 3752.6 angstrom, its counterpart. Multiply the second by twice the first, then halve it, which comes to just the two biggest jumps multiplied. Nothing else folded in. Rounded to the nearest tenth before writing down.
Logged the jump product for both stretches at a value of 1.6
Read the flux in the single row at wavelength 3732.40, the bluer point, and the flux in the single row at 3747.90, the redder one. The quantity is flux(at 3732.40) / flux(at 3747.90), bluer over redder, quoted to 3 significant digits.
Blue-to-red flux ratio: 0.955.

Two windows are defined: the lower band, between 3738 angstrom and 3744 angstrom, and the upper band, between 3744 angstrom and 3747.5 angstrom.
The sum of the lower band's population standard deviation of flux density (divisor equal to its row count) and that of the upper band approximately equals 1.6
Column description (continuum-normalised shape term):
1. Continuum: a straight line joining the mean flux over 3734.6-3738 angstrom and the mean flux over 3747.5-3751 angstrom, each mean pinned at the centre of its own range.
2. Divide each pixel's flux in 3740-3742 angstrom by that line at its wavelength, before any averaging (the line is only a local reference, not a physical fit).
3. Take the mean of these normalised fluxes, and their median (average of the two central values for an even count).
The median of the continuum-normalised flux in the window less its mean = -0.011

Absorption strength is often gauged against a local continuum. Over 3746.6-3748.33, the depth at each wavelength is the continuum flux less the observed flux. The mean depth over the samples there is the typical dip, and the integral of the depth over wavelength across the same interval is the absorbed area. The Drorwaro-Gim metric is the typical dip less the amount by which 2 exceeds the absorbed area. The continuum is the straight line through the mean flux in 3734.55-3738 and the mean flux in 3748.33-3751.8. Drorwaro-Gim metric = -5.6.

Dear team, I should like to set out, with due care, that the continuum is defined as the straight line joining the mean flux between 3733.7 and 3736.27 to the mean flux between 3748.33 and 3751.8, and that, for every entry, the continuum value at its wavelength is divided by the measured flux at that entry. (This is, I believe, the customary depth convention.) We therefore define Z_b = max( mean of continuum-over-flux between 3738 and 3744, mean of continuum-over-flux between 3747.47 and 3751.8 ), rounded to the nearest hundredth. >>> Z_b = 1.01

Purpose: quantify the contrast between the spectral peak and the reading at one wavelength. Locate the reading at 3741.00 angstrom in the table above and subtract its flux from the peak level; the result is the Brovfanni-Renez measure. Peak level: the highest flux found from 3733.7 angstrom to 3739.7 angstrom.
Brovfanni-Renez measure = 2.3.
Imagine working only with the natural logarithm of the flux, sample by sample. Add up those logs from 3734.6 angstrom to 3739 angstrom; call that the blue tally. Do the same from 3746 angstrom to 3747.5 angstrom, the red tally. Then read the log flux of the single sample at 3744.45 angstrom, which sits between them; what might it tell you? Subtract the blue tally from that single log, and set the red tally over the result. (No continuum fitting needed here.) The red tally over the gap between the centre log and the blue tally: -0.5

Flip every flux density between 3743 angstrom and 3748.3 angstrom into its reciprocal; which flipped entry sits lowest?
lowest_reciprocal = 0.0248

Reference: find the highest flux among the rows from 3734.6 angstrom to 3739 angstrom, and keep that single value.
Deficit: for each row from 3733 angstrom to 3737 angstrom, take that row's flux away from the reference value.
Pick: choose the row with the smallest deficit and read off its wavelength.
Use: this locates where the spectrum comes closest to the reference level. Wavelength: 3736.70 angstrom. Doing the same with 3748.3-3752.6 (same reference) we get 3748.76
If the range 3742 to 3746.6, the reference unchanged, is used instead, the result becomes 3742.72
